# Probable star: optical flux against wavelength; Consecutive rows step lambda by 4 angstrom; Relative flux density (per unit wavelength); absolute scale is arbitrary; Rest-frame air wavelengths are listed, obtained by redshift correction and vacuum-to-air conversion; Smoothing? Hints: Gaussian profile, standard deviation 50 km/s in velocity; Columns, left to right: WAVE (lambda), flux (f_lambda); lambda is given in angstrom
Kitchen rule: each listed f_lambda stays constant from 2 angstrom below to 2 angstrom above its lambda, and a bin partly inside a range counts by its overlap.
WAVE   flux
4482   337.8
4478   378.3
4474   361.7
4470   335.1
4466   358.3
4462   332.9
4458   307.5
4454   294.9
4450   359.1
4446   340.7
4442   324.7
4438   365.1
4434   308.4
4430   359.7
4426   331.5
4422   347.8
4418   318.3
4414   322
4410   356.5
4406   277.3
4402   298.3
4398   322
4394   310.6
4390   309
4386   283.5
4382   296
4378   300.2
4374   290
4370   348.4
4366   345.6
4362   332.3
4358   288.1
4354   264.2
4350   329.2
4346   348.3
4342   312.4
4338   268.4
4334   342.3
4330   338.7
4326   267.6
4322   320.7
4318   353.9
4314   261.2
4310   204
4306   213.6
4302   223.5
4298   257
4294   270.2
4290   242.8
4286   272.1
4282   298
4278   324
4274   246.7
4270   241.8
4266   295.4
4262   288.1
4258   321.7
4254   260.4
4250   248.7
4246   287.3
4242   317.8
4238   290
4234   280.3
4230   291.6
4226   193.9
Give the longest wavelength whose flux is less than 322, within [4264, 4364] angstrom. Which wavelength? 4358 angstrom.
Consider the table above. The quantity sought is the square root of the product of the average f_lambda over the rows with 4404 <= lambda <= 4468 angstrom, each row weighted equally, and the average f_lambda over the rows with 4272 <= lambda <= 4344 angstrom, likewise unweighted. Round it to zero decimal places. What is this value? 304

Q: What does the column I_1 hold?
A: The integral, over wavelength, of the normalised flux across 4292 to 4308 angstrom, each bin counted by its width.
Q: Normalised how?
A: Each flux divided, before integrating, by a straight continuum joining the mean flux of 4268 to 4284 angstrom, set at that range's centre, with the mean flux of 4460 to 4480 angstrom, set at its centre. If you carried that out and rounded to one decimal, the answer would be 13.4 angstrom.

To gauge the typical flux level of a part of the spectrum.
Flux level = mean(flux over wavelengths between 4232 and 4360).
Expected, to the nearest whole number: 284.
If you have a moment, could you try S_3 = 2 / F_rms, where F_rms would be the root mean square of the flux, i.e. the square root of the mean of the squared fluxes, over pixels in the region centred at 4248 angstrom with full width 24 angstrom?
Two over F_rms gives 0.0069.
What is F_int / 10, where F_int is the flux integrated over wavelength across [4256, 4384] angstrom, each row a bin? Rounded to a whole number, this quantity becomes 3723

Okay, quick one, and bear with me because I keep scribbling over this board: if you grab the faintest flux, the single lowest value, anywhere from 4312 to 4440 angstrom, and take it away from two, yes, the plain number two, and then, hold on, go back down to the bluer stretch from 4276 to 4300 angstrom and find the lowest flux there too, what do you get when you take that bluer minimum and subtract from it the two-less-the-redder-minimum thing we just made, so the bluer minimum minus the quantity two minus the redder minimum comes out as 502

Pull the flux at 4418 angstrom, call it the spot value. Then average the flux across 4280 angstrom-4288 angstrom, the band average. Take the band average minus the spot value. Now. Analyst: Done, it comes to -33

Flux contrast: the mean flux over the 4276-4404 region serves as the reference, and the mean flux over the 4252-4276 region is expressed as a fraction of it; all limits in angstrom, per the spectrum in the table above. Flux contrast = 0.93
